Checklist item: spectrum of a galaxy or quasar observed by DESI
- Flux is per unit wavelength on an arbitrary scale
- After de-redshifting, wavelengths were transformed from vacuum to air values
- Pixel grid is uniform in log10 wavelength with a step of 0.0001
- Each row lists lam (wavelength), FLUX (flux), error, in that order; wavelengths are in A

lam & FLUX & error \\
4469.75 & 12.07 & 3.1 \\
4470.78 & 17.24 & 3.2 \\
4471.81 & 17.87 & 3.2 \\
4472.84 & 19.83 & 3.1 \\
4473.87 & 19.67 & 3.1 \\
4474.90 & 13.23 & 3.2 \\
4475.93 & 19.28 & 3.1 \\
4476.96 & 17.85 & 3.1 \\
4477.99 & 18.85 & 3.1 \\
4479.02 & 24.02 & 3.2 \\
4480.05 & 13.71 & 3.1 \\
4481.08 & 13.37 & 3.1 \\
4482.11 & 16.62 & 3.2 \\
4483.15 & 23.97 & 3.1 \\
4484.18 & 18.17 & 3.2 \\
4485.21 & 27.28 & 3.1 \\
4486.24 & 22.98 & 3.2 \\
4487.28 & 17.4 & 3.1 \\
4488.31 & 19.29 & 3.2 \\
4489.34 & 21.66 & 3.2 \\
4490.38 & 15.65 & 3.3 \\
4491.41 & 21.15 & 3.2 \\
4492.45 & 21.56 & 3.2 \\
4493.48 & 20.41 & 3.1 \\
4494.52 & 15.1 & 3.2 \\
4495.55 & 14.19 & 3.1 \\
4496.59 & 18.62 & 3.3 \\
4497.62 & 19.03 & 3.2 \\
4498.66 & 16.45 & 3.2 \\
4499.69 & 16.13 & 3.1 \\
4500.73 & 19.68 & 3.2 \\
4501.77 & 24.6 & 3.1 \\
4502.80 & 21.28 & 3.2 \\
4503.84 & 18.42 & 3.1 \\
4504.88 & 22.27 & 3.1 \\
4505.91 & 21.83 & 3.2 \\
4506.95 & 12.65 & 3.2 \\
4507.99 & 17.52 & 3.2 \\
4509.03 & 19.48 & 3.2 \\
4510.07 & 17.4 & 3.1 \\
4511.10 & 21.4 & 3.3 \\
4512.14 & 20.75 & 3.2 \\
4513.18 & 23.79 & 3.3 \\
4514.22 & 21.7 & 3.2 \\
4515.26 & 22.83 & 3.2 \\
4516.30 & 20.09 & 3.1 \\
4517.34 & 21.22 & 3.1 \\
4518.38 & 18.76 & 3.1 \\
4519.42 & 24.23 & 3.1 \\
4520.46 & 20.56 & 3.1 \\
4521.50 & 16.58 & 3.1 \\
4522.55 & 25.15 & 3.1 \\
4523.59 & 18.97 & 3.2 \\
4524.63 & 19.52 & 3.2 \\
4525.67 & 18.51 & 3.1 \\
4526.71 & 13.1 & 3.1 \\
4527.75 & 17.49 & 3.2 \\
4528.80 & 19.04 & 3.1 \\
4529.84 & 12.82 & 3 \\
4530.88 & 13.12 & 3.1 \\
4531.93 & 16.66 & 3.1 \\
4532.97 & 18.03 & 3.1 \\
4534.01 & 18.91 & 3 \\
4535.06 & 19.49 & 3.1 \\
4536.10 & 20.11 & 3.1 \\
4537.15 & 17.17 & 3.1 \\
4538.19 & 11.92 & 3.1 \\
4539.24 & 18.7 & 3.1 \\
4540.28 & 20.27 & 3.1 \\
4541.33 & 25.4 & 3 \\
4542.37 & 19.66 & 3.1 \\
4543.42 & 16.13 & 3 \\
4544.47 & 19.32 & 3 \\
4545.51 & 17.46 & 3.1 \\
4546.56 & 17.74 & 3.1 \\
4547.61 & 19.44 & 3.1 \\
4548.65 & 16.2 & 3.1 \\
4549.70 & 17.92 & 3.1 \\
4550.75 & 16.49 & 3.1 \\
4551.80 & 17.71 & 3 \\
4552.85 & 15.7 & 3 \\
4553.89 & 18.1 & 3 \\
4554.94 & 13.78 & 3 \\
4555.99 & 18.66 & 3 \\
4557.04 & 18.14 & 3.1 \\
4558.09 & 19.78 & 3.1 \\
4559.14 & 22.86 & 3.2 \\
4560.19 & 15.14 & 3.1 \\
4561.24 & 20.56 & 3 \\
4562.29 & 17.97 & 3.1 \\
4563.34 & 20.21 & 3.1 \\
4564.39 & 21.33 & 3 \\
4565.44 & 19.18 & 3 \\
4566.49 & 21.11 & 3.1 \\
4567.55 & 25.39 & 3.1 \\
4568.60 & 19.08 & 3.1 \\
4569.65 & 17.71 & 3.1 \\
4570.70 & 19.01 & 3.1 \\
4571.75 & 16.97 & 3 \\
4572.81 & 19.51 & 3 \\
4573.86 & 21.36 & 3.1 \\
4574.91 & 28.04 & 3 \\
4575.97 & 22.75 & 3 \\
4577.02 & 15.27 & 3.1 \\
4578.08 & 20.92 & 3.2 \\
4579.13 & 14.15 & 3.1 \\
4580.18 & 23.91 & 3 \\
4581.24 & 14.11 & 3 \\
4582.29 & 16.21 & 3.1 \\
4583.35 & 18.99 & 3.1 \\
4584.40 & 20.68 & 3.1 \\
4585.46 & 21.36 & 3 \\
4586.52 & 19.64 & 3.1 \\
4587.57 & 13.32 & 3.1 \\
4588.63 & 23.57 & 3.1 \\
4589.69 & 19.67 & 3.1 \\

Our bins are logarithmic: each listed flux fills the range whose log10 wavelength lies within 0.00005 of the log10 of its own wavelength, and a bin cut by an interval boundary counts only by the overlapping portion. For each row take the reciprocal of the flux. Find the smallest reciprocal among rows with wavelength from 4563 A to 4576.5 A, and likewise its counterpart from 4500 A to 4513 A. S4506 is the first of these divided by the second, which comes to 0.88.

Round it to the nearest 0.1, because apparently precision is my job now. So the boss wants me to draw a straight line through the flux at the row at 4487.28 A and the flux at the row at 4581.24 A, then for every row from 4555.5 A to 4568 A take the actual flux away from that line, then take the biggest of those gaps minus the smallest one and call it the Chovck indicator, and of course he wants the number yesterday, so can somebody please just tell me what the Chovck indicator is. 10.5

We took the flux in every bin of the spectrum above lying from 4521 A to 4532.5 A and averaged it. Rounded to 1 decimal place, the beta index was 17.4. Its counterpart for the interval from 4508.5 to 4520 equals 21.1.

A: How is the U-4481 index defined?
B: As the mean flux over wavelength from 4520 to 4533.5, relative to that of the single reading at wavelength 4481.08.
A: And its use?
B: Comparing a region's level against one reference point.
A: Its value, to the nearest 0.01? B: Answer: 1.32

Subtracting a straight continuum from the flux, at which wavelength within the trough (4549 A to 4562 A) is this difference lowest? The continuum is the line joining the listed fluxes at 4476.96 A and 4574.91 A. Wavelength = 4554.94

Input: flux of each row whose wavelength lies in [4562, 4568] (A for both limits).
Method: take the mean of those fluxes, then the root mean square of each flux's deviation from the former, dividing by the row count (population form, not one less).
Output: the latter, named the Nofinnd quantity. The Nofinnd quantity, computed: 2.32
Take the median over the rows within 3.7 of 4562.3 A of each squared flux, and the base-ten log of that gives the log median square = 2.61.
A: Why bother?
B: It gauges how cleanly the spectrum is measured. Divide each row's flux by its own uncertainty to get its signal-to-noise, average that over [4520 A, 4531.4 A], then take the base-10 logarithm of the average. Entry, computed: 0.754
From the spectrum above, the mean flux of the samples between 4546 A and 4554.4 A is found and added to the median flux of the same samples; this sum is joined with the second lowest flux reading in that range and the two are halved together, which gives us 25.67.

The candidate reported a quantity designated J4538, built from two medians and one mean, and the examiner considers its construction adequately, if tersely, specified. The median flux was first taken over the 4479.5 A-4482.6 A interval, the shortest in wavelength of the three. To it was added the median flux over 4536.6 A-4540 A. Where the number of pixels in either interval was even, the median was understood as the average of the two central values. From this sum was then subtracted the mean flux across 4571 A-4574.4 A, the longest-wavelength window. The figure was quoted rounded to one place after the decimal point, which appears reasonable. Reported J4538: 11.6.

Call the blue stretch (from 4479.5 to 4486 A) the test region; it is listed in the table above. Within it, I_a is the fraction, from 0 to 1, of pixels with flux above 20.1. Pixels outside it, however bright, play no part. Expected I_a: 0.33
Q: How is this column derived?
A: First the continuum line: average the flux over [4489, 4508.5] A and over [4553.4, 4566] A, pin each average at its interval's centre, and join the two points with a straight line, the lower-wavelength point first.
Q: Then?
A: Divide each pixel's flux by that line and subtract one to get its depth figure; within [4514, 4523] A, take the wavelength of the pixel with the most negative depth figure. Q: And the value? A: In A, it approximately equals 4521.50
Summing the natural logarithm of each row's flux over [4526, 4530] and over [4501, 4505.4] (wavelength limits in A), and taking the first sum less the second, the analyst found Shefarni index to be -1.3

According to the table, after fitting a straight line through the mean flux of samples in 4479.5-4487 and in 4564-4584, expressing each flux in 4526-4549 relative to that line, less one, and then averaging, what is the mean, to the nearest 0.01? -0.10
